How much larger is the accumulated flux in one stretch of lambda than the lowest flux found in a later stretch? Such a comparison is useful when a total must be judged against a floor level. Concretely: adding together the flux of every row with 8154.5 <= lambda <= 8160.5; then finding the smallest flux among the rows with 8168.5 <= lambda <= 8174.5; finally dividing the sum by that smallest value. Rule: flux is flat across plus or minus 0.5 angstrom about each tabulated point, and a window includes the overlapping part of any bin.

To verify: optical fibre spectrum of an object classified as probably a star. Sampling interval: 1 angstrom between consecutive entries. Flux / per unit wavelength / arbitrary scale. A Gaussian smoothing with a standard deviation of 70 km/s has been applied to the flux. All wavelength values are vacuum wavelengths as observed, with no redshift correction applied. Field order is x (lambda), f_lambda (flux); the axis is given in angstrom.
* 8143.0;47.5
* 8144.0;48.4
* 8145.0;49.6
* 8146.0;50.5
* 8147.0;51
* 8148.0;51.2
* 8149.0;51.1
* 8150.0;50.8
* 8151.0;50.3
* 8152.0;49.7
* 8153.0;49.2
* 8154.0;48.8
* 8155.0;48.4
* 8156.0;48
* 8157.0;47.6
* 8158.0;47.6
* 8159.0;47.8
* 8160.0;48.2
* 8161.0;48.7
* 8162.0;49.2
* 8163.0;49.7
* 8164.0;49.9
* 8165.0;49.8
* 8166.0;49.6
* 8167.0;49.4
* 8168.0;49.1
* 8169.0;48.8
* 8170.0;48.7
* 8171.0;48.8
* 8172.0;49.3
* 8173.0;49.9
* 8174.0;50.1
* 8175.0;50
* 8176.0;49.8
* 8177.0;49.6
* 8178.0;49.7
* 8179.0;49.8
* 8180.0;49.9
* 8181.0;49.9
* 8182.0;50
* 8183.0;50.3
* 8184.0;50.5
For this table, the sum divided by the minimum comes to 5.91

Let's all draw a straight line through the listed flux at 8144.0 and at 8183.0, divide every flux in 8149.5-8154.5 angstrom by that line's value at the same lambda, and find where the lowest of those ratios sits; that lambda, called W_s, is 8154.0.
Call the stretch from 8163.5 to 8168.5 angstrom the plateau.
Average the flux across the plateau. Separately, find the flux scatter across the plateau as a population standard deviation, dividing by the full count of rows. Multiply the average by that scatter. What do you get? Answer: 14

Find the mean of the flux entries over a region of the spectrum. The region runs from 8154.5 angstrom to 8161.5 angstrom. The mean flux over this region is 48.0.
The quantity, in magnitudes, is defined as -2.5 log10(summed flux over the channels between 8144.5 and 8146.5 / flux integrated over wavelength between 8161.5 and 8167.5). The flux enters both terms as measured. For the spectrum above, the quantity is 1.2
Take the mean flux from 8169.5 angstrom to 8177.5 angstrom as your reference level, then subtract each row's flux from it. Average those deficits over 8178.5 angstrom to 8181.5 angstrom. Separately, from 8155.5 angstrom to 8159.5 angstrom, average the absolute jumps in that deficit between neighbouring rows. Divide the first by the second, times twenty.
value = -34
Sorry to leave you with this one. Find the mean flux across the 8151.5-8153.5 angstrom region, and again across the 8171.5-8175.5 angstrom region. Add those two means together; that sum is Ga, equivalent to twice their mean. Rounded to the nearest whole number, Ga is 99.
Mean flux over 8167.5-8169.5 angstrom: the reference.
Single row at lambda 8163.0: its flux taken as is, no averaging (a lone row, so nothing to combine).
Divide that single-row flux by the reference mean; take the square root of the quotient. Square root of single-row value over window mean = 1.01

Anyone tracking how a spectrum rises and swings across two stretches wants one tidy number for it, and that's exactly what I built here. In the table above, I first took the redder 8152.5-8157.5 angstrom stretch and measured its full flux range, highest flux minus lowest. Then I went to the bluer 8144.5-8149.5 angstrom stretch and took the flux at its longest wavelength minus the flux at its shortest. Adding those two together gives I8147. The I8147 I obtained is 3.1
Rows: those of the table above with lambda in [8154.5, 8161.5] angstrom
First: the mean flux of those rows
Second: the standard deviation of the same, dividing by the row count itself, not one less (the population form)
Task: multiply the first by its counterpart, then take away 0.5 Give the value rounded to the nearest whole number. 18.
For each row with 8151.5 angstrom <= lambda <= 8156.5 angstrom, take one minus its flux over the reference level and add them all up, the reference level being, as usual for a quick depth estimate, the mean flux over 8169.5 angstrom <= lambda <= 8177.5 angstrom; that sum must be 0.07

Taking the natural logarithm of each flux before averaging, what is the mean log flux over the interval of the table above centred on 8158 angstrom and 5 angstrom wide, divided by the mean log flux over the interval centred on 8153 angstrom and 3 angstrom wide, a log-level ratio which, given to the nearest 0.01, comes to 0.99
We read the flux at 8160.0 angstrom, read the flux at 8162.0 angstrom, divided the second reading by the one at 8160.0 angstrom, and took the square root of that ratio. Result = 1.01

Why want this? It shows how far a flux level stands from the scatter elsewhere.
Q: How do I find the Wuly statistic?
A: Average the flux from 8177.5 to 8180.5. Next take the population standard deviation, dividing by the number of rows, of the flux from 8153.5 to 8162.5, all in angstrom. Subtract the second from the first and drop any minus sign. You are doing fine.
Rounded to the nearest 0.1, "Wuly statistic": 49.3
